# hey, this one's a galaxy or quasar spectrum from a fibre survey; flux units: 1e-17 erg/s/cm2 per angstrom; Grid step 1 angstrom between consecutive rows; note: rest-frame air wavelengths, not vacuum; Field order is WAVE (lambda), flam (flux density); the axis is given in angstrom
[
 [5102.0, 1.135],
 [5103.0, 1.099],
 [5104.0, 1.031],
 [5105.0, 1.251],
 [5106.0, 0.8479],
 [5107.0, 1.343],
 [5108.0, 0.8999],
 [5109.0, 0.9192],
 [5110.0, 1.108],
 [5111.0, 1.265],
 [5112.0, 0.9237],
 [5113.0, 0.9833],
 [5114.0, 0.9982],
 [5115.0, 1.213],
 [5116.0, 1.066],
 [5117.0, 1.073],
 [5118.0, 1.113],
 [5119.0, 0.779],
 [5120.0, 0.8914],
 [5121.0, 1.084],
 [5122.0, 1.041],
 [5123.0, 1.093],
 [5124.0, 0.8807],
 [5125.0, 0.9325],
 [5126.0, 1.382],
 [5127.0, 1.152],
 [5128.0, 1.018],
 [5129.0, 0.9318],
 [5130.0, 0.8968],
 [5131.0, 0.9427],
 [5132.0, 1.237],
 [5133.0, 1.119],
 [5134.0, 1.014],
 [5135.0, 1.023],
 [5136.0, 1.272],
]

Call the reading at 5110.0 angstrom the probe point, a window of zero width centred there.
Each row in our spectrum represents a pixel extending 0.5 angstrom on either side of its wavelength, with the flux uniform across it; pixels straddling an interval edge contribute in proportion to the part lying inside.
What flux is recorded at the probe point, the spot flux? 1.108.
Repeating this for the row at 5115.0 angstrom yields 1.213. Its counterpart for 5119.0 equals 0.779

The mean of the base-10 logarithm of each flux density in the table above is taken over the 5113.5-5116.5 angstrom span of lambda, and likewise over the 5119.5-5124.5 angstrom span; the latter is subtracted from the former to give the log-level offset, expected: 0.04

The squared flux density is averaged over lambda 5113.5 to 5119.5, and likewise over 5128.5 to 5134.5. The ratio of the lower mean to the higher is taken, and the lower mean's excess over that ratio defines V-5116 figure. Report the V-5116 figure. 0.064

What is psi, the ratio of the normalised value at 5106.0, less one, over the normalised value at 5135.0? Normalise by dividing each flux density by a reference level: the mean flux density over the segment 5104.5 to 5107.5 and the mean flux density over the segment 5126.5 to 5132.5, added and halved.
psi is -0.24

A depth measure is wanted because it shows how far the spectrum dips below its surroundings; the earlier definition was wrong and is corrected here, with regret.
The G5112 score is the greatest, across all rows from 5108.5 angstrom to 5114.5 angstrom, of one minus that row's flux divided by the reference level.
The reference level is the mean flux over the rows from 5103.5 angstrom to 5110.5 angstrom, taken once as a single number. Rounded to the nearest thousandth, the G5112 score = 0.130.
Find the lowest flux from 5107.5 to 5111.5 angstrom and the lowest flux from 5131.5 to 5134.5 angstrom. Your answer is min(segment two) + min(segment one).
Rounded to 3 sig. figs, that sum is 1.91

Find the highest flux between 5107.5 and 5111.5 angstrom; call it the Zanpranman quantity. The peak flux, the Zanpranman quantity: 1.265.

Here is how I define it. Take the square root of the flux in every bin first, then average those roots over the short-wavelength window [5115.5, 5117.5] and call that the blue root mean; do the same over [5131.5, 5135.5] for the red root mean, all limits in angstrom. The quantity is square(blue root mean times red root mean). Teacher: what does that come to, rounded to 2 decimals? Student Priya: 1.17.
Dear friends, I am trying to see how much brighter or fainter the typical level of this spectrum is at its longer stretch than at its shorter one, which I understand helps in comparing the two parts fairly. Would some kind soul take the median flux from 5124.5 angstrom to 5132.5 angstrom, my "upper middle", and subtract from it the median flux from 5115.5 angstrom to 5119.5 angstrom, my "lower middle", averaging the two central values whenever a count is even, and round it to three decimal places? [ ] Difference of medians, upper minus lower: -0.089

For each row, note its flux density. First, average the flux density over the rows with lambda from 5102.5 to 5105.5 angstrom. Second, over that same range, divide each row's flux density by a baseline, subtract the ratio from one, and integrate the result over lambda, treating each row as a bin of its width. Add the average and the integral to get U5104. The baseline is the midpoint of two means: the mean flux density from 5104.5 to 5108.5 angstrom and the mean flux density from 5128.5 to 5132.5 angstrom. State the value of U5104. 0.89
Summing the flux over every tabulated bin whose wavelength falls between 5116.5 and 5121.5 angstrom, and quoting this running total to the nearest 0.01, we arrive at 4.94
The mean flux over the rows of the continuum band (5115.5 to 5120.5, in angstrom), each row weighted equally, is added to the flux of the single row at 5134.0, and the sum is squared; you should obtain 4.0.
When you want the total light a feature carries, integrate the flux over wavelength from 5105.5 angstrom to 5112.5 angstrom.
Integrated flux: 7.31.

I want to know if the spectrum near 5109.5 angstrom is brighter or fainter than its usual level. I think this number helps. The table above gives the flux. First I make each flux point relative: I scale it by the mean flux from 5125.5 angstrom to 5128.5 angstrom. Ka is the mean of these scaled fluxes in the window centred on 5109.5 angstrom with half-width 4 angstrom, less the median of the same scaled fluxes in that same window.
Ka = 0.070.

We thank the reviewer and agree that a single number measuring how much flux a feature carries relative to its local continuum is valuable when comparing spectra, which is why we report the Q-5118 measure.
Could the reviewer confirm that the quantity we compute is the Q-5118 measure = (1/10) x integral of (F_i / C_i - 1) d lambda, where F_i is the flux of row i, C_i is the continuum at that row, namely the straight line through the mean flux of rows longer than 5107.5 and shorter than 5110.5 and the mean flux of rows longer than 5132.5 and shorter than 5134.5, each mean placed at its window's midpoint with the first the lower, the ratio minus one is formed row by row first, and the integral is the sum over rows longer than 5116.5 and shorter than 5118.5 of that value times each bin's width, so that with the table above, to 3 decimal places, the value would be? 0.017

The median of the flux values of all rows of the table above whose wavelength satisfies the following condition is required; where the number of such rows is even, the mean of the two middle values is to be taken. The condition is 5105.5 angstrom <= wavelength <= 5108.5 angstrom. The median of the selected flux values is 0.900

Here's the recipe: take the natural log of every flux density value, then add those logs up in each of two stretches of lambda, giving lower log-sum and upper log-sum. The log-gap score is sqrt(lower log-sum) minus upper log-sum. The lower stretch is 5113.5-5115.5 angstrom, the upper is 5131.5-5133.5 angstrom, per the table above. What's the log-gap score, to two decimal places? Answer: 0.11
